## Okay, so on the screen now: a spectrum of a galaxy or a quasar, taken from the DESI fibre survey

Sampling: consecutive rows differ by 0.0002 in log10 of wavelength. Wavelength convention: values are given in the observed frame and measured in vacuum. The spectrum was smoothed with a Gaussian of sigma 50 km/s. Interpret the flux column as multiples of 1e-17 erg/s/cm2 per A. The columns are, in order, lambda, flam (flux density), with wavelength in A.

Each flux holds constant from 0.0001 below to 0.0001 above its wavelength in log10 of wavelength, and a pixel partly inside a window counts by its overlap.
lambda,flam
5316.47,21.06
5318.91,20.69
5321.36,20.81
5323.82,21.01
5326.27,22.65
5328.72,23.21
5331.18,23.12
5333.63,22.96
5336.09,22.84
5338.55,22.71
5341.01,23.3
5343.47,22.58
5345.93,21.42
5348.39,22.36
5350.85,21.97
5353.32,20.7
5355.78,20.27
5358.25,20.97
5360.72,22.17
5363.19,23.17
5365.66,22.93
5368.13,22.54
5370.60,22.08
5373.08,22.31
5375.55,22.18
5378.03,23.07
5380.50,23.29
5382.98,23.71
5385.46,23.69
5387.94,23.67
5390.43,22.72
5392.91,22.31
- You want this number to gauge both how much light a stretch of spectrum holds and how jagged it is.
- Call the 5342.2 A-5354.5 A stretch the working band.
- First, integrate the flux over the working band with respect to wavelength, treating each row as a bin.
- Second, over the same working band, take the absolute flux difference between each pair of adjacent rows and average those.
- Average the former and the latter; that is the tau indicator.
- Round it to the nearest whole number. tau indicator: 135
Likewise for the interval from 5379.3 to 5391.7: 145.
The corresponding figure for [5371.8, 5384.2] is 142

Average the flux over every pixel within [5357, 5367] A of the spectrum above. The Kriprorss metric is 22.3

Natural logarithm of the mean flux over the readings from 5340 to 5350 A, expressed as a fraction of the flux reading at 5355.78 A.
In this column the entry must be 0.10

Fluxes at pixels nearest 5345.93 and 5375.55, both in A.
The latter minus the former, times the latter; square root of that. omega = 4.1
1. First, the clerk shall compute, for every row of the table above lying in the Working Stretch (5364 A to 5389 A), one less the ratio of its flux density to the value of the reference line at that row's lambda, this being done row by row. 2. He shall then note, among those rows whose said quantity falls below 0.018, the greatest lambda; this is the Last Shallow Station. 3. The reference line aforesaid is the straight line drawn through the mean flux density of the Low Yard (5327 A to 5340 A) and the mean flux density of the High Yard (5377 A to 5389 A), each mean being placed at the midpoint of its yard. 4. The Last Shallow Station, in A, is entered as 5387.94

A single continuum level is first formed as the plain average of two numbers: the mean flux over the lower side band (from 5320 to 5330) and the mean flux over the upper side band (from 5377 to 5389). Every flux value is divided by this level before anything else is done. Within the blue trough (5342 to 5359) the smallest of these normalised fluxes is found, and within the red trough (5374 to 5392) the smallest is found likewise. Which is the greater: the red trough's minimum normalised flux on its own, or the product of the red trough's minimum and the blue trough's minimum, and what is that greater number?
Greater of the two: 0.98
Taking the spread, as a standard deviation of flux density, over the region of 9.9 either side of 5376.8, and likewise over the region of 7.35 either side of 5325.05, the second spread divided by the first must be 1.8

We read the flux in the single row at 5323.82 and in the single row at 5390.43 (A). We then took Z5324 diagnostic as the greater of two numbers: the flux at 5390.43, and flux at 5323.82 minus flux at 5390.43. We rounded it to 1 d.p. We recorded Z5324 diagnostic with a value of 22.7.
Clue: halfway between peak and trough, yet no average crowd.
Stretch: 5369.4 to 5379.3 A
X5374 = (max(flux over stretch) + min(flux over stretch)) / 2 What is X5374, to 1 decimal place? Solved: 22.6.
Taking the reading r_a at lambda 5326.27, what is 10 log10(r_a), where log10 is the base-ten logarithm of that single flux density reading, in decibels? 13.6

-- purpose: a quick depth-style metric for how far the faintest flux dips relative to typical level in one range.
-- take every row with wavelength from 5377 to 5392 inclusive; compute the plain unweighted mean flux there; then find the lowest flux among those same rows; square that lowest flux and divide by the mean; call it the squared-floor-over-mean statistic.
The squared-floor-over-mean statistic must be 22.1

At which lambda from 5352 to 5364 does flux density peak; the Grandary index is 5363.19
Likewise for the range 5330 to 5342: 5341.01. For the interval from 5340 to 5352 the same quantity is 5341.01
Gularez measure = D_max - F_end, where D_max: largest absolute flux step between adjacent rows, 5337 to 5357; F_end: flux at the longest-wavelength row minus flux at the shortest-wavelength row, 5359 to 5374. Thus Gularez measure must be 1.1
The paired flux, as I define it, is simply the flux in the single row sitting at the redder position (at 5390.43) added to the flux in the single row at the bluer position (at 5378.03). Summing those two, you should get 45.8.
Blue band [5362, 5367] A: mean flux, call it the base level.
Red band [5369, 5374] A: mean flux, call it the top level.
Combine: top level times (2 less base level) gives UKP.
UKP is -467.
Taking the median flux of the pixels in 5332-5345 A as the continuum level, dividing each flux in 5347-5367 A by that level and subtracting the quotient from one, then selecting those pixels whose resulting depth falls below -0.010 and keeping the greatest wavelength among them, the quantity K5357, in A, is 5363.19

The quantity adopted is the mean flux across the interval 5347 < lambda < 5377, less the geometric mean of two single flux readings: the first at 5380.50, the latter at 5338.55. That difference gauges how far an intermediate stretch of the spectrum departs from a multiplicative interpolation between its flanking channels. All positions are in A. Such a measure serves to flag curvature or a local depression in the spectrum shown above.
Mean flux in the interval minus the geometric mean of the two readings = -1.0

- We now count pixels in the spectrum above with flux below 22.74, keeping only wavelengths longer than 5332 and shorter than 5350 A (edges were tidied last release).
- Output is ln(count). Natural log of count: 1.4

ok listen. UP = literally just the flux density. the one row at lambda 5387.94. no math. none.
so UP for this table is 23.67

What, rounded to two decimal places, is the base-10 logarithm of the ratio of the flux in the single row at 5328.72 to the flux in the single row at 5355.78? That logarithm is 0.06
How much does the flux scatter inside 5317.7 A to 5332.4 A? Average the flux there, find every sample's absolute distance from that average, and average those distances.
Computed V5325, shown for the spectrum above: 1.08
